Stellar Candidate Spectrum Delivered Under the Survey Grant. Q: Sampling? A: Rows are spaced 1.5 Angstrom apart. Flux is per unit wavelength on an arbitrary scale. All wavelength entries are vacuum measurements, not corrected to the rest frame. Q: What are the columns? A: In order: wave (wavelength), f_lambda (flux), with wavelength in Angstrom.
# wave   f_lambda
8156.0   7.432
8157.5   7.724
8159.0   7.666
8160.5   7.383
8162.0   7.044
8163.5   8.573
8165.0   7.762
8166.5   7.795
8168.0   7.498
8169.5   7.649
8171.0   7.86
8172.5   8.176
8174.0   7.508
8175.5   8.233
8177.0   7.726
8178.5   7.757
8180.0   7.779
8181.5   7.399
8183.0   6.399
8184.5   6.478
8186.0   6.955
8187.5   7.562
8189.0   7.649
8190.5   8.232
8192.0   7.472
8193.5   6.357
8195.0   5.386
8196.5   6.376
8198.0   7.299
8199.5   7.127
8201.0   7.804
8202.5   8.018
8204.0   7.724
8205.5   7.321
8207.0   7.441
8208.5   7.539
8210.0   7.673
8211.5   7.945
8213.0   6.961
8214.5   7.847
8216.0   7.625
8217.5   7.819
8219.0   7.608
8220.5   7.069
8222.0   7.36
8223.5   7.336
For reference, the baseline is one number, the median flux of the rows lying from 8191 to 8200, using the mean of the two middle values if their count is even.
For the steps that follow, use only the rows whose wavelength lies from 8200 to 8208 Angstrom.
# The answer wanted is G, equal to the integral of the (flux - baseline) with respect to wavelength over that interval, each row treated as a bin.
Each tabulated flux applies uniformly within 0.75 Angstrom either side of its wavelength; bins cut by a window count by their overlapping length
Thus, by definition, 7.1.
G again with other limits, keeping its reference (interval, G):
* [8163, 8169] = 6.7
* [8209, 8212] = 3.1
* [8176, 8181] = 5.0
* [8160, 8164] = 3.5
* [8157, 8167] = 9.5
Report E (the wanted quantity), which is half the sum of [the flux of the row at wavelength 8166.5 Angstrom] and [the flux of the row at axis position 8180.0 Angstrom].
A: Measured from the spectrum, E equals 7.79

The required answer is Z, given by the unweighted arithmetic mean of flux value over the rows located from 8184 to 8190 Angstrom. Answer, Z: 7.2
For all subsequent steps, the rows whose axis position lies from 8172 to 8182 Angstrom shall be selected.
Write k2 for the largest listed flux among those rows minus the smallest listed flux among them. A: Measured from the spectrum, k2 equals 0.8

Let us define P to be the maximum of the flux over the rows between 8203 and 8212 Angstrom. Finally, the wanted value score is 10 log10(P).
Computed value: 9.00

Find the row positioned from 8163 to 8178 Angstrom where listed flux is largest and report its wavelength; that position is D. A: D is 8163.5 Angstrom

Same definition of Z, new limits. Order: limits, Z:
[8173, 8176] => 7.9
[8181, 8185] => 6.8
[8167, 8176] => 7.8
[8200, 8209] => 7.6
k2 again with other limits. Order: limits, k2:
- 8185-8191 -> 1.3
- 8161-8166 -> 1.5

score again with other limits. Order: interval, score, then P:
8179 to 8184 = 8.91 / 7.779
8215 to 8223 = 8.93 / 7.819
